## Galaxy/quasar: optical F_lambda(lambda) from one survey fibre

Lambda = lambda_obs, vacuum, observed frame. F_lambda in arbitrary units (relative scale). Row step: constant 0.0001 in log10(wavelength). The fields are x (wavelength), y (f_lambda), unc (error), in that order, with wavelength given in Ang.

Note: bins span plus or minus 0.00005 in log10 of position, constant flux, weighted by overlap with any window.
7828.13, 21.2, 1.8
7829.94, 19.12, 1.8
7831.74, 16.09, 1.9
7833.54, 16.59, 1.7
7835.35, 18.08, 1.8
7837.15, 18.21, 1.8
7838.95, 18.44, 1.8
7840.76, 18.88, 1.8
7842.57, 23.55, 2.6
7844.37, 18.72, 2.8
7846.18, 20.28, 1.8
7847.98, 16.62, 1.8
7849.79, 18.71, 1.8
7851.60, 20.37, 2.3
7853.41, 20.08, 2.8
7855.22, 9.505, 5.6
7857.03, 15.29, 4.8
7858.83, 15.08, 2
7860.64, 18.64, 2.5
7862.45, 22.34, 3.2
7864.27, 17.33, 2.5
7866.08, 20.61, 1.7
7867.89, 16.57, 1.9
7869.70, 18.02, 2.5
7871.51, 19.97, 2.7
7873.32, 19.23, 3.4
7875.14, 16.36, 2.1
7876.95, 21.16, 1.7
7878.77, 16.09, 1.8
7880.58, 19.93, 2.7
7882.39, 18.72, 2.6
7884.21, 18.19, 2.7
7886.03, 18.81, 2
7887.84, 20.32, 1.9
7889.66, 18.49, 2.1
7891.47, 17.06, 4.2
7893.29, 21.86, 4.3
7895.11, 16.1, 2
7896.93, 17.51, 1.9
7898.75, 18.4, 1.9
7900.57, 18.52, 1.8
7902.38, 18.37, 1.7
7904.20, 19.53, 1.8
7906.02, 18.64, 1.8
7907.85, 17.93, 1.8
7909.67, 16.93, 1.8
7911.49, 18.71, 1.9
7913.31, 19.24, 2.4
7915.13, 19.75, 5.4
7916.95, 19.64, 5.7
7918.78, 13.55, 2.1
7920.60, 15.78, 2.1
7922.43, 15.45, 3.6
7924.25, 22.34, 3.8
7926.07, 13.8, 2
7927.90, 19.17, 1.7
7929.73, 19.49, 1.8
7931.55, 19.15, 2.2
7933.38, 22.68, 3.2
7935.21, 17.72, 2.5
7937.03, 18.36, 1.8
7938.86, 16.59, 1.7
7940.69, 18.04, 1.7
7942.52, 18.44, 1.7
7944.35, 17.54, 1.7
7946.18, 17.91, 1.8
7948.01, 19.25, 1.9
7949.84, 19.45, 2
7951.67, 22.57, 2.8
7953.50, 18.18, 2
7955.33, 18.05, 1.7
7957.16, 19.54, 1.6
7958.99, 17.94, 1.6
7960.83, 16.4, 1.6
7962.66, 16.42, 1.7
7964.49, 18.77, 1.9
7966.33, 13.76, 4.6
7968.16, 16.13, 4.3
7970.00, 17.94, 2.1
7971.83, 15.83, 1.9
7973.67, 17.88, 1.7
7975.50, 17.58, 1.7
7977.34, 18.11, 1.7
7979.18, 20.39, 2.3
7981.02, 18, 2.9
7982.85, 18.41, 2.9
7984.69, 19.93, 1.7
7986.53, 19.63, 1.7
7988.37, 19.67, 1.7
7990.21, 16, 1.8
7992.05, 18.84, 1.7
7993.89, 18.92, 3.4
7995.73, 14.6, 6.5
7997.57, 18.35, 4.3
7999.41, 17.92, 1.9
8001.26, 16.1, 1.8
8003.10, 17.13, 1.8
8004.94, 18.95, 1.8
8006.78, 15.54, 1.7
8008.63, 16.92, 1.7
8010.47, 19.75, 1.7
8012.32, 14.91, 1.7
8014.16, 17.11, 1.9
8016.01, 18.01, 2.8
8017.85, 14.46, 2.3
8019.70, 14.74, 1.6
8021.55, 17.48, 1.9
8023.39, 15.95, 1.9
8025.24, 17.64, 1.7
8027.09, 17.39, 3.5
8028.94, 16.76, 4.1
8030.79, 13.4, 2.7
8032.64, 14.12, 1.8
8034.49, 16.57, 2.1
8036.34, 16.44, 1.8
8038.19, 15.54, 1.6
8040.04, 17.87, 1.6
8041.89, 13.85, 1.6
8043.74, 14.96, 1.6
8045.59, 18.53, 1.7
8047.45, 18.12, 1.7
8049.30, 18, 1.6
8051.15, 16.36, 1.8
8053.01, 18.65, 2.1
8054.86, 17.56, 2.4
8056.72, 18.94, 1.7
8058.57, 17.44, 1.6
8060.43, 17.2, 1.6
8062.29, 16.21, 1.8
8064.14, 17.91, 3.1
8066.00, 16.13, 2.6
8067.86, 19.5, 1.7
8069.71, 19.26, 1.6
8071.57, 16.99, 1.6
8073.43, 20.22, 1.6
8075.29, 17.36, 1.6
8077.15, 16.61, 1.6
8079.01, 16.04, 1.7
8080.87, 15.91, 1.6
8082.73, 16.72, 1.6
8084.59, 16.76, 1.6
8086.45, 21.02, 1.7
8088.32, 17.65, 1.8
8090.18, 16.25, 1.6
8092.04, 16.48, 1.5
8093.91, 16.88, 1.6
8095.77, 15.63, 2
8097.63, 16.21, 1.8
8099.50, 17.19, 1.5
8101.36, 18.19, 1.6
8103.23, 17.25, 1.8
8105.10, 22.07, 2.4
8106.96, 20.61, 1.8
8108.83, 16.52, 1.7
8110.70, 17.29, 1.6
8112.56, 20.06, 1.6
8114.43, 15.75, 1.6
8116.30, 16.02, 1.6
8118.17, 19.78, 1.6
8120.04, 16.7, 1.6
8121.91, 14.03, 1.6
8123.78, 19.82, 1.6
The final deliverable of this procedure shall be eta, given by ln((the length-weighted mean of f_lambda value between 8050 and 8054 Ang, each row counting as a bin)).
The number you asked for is 2.86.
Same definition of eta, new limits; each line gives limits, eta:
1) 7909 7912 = 2.88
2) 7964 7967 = 2.78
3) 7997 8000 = 2.90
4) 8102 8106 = 2.97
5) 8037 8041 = 2.81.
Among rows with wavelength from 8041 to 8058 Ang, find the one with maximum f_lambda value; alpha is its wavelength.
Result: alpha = 8056.72 Ang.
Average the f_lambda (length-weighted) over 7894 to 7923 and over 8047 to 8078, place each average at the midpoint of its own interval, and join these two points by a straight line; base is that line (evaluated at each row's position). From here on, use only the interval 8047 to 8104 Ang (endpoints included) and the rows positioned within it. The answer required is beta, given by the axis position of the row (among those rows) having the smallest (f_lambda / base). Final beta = 8095.77 Ang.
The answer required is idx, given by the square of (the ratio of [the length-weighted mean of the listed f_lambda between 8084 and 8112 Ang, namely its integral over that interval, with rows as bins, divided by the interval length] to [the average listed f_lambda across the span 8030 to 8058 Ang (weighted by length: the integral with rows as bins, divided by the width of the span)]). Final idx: 1.14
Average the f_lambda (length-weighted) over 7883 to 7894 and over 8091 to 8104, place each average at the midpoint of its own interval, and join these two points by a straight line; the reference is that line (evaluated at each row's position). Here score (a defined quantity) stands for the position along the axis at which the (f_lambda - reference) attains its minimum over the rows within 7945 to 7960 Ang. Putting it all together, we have 7946.18 Ang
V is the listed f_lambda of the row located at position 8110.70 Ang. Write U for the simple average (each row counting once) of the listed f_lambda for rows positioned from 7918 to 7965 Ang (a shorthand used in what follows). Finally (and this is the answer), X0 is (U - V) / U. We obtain 0.0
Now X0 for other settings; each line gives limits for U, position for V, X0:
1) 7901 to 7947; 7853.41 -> -0.1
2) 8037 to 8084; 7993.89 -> -0.1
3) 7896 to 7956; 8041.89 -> 0.2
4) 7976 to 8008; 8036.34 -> 0.1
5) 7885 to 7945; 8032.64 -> 0.2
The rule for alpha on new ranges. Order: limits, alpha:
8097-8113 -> 8105.10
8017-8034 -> 8025.24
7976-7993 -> 7979.18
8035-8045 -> 8040.04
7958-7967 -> 7964.49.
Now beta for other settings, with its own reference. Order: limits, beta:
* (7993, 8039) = 8030.79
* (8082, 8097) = 8095.77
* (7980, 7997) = 7995.73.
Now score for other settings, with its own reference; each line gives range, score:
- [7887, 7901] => 7895.11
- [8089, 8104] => 8095.77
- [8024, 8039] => 8030.79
